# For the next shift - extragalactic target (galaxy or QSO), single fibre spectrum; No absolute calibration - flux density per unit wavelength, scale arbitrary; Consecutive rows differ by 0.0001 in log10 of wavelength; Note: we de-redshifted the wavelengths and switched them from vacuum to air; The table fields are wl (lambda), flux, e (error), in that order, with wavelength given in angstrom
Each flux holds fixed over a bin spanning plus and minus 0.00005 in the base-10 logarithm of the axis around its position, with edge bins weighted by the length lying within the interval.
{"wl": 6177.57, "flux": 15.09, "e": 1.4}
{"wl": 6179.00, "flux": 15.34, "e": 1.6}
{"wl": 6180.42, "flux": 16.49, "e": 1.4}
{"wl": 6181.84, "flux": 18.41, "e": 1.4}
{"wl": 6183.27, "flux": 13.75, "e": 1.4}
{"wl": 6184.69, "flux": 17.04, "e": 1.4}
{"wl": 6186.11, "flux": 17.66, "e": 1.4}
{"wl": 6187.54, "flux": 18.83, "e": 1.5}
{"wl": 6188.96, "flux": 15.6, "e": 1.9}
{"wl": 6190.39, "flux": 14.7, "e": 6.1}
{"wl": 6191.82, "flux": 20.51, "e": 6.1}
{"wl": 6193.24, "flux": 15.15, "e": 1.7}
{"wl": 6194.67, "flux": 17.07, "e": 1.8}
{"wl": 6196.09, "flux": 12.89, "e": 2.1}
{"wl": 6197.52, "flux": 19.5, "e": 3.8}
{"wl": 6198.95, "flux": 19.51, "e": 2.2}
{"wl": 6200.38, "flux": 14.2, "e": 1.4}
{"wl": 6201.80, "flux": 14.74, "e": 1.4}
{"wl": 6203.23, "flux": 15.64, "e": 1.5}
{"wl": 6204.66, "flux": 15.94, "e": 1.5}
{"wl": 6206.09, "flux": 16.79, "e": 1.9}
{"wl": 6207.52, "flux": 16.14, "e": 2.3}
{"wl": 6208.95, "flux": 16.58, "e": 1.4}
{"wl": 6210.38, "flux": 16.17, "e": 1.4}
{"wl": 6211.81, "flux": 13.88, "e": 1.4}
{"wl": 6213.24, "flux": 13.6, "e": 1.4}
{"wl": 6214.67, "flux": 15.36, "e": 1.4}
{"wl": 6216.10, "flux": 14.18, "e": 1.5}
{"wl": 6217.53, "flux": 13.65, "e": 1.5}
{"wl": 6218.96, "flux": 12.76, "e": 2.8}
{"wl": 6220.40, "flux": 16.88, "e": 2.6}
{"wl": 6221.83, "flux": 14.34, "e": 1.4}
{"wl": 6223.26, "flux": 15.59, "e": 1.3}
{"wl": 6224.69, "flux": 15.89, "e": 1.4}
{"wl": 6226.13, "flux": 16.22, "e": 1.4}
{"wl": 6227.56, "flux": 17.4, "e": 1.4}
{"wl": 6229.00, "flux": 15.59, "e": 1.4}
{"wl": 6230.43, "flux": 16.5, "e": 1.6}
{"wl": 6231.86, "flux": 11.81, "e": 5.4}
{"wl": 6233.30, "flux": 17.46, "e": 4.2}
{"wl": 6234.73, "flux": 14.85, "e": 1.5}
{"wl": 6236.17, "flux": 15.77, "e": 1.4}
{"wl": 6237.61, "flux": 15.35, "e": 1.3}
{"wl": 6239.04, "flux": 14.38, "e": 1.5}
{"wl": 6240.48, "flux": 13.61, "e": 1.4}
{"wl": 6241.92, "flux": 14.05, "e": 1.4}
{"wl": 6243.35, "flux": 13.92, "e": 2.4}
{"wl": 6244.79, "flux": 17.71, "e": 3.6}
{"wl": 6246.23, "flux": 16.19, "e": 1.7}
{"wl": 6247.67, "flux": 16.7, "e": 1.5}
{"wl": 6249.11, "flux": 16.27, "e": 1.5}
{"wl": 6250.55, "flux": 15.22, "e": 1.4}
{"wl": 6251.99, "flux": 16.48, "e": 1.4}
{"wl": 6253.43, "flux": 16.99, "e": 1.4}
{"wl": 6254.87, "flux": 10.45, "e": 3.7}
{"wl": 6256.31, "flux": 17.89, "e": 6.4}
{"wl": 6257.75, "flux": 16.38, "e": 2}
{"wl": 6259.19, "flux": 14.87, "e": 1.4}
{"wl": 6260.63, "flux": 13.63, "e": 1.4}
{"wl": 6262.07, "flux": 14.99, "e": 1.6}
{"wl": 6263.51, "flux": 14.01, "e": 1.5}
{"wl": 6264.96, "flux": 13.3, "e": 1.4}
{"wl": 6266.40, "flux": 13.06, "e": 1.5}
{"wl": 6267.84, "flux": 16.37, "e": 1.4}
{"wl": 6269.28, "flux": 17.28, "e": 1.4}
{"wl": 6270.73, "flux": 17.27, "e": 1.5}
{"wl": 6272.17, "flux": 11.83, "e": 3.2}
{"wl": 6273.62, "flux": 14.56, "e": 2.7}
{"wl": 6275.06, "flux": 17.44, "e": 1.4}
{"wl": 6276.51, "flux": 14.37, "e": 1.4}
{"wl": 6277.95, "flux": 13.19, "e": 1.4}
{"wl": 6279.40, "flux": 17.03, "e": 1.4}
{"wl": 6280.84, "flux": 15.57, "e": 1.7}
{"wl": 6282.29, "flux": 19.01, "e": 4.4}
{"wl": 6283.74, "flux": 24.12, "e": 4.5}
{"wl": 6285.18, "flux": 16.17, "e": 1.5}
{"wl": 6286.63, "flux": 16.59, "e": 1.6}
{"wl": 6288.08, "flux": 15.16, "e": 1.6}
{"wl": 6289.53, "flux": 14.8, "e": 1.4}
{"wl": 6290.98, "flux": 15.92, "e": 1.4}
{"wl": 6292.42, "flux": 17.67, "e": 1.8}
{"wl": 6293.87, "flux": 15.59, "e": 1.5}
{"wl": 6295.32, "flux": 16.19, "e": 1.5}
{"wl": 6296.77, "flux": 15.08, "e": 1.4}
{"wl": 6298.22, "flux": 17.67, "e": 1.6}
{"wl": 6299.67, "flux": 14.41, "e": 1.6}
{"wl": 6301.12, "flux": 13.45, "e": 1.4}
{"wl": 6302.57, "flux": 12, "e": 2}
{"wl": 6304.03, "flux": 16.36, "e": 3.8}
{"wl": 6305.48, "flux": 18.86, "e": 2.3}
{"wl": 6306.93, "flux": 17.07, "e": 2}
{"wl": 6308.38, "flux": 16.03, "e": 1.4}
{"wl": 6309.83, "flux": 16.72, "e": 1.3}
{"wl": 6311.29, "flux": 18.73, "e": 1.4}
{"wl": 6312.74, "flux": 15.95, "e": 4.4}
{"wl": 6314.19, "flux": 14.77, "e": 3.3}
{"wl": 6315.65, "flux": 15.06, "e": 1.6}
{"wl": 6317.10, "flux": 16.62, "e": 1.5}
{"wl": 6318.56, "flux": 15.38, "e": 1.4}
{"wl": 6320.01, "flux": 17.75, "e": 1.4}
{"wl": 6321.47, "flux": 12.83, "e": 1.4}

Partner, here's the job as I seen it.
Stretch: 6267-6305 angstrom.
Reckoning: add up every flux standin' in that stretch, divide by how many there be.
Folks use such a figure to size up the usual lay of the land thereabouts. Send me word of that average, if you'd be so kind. 15.97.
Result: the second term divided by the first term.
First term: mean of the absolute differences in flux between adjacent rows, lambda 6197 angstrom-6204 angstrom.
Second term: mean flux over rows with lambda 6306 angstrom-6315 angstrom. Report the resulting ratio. 9.8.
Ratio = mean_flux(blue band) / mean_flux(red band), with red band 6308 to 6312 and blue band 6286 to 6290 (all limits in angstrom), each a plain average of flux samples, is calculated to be 0.90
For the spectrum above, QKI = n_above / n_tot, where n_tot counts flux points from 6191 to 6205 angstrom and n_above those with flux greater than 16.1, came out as 0.40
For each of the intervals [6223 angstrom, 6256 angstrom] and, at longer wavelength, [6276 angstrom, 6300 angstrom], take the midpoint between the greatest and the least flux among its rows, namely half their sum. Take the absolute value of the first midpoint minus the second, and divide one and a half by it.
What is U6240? 0.33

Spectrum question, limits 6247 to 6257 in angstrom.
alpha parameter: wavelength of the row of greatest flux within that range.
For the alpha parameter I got 6256.31 angstrom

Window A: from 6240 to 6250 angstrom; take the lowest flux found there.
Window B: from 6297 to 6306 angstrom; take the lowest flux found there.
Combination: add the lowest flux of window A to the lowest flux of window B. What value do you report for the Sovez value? 25.6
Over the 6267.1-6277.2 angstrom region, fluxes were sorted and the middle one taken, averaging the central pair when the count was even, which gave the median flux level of 16.4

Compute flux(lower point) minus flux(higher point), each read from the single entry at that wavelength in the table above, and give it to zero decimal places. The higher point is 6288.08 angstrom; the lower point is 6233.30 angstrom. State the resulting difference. 2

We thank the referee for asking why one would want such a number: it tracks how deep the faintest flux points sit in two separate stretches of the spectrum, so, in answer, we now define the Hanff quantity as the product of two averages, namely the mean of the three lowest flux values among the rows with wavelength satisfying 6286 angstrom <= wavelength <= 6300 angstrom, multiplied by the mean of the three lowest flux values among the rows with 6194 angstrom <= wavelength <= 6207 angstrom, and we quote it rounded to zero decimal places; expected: 206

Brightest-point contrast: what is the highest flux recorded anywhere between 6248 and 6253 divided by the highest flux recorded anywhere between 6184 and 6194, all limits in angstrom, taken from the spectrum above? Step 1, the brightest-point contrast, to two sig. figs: 0.80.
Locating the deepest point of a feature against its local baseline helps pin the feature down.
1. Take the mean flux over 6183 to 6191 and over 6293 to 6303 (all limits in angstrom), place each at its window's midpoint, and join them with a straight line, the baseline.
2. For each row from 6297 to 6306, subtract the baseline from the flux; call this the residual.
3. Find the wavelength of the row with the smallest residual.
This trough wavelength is 6302.57 angstrom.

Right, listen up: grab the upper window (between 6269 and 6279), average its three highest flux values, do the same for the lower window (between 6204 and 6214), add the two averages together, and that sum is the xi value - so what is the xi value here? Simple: 33.8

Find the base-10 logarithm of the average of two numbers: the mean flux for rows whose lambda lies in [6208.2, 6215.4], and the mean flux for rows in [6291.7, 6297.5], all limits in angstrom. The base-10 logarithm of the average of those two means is 1.19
